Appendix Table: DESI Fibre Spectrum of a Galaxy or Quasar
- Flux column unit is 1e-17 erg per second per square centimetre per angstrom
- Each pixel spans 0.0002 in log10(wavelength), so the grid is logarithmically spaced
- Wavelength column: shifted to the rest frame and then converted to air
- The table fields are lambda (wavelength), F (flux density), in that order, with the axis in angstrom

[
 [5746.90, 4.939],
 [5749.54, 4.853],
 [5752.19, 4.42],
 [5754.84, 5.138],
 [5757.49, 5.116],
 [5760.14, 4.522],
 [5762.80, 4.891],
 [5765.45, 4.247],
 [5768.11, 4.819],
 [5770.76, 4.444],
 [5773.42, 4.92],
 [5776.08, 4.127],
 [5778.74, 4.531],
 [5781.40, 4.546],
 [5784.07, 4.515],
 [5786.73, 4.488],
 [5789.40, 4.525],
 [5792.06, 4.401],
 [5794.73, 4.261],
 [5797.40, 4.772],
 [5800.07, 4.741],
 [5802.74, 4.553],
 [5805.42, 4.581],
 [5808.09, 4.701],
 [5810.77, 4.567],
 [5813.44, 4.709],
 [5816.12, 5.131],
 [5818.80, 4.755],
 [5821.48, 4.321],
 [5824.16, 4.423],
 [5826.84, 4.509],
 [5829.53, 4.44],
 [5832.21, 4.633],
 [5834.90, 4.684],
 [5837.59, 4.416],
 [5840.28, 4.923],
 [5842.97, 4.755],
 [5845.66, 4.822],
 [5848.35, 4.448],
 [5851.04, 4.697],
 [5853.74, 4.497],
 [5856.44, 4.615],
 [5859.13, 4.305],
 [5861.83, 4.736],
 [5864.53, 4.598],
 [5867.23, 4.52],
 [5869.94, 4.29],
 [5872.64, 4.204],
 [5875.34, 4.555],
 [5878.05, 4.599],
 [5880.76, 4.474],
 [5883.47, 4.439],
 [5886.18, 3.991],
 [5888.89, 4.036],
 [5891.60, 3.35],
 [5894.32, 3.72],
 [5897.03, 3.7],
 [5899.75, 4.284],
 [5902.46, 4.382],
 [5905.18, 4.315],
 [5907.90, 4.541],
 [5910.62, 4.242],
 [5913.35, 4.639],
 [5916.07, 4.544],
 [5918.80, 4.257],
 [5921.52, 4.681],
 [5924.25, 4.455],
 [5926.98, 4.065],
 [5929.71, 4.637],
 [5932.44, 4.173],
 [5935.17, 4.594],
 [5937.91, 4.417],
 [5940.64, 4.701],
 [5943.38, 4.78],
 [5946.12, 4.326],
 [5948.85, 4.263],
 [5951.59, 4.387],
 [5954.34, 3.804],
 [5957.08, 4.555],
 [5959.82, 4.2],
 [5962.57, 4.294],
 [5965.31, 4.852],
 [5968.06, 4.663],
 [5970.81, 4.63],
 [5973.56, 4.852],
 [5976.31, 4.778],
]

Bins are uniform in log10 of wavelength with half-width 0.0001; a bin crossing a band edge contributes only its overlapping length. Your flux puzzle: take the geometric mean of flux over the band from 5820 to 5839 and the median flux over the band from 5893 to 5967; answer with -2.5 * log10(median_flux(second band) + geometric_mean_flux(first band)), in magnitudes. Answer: -2.370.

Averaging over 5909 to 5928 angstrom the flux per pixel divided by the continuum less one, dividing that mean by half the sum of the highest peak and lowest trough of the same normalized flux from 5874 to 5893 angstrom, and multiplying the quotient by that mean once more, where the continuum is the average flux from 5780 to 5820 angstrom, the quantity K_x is -0.01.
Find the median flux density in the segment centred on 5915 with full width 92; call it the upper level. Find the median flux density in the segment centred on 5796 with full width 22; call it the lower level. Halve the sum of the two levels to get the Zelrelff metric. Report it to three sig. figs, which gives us 4.45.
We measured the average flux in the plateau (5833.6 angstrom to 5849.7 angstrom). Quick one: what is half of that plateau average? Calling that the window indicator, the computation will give 2.34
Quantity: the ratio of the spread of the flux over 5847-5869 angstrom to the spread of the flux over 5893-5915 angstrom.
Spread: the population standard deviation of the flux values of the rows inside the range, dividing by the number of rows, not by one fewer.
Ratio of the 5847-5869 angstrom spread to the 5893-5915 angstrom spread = 0.40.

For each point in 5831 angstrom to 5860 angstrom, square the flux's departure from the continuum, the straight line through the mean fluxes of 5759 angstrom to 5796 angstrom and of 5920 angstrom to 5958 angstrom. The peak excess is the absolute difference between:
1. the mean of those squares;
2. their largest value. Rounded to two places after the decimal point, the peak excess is 0.15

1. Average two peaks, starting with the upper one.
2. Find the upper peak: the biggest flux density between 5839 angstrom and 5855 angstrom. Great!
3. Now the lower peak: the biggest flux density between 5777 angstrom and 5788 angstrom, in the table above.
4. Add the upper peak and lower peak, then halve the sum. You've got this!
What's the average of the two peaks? 4.73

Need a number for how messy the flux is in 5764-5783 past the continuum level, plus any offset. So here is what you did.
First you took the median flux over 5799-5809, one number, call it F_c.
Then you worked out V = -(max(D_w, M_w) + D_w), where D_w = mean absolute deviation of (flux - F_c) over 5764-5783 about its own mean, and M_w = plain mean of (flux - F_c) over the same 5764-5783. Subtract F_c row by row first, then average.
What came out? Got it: -0.42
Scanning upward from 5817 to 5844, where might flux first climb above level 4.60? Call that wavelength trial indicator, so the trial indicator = 5818.80 angstrom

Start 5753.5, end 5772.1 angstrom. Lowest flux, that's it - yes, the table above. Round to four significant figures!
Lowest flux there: 4.247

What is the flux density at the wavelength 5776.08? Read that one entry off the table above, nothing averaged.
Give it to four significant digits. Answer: 4.127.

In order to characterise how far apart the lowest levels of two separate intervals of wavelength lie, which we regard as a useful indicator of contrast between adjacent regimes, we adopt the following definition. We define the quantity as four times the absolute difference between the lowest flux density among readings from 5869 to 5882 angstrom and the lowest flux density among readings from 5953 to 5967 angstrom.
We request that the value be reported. 1.6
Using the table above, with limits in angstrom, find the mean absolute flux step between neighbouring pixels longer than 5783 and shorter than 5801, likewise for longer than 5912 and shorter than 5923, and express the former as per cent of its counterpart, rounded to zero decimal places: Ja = 54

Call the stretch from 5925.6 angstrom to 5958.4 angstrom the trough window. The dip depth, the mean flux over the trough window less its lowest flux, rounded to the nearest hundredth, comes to 0.59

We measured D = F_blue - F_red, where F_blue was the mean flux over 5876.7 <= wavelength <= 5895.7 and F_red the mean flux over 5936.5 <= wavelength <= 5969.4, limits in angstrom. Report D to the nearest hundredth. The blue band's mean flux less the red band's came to -0.35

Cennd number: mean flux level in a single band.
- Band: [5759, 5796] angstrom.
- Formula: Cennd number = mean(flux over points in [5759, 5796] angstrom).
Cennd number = 4.52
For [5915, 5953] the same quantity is 4.45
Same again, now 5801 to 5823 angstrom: 4.66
